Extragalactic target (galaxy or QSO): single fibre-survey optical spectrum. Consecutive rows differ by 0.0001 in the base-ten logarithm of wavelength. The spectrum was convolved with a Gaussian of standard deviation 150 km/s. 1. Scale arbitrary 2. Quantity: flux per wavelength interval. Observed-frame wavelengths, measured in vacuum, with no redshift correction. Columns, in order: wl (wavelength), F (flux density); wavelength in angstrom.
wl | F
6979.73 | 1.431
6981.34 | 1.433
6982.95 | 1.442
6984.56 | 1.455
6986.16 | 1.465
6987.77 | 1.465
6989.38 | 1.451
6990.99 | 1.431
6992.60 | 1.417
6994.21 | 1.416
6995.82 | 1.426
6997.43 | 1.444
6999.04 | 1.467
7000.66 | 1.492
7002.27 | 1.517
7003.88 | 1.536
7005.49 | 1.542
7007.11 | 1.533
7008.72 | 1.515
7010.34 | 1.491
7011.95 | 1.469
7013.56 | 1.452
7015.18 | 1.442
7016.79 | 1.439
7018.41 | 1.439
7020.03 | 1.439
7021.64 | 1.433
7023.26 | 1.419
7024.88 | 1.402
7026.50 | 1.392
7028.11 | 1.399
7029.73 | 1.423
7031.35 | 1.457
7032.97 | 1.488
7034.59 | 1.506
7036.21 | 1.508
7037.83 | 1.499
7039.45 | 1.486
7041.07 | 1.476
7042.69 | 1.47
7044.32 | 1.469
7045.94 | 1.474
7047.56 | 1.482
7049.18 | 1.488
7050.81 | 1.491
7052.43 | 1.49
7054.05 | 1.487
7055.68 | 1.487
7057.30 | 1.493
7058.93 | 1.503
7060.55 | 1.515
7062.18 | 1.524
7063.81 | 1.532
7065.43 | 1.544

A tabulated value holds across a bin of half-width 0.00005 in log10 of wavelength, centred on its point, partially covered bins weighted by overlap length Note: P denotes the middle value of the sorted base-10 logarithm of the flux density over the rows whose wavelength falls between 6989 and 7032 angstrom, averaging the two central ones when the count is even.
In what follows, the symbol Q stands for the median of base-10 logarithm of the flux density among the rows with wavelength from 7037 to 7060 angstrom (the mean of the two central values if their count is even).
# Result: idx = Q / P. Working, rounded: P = 0.159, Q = 0.172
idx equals 1.08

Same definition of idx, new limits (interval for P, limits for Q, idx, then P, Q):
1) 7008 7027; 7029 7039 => 1.10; 0.158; 0.174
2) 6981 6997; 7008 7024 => 1.01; 0.158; 0.159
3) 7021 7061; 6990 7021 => 0.94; 0.172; 0.162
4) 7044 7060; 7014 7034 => 0.91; 0.172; 0.157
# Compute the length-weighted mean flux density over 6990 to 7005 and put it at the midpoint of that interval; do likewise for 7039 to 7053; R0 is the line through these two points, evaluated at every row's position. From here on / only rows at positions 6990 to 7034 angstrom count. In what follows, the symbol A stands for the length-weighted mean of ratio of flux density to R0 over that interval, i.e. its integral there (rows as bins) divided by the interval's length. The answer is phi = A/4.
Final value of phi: 0.248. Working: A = 0.992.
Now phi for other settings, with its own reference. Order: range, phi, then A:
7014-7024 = 0.244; 0.976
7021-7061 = 0.248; 0.994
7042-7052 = 0.250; 0.999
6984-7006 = 0.251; 1.003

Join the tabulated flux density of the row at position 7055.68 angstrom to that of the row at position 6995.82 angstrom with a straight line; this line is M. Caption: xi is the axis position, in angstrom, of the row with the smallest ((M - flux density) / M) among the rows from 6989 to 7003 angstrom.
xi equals 7002.27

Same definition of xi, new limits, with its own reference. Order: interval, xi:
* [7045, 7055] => 7050.81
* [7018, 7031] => 7018.41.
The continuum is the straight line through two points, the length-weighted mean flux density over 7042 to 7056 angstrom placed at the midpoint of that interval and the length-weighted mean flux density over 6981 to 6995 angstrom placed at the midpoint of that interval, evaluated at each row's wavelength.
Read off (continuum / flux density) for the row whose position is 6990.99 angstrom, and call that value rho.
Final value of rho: 1.01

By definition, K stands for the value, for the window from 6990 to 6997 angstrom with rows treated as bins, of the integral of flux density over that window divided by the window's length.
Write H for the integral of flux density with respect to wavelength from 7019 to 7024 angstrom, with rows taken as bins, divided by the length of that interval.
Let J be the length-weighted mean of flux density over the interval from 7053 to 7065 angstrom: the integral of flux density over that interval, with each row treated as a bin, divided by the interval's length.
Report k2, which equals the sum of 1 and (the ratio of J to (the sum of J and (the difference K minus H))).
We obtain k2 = 2.00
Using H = 1.43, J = 1.51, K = 1.42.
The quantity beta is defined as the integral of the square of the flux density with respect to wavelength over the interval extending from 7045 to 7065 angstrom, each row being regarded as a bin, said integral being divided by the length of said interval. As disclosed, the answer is 2.24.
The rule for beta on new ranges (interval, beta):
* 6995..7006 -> 2.22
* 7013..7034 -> 2.05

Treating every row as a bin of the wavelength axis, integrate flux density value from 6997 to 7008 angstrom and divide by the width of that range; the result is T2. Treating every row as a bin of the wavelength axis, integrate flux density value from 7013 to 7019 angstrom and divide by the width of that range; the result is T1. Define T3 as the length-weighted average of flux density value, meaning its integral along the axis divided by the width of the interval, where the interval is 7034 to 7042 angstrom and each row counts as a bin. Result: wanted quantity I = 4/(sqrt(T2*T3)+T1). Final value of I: 1.36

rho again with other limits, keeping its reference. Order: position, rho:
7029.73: 1.03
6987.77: 0.98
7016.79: 1.02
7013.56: 1.00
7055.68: 1.00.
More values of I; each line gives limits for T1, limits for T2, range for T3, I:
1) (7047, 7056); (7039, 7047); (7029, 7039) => 1.35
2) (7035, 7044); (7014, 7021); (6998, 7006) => 1.35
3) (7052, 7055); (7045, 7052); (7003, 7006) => 1.33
